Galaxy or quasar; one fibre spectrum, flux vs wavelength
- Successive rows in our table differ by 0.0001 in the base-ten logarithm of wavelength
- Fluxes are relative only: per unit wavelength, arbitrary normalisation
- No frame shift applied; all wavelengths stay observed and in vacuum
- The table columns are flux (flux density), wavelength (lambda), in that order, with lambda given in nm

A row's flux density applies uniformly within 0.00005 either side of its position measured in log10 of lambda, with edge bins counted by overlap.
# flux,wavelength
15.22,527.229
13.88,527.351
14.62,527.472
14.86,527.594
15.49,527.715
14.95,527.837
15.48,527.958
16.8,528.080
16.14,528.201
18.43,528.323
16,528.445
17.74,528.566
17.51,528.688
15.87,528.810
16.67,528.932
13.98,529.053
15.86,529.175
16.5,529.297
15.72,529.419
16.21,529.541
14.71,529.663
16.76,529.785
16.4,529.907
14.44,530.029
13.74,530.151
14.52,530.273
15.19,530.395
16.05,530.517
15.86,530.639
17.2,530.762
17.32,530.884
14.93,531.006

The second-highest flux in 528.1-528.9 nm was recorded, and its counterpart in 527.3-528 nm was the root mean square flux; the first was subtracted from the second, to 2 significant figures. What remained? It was -2.8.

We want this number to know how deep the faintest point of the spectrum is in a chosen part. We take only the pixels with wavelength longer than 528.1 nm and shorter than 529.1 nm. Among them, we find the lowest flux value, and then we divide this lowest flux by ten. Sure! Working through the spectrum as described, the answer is 1.40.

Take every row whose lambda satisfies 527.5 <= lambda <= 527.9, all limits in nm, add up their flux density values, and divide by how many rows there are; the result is 15.1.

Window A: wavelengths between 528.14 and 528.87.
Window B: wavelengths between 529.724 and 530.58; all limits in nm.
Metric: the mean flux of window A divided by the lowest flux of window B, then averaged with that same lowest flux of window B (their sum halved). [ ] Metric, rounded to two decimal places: 7.49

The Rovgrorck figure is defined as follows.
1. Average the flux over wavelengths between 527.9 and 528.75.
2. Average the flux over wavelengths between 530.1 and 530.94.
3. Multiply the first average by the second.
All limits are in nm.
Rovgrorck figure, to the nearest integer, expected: 265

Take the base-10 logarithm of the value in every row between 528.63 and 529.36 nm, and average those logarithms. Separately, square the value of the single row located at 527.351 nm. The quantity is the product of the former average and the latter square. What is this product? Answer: 232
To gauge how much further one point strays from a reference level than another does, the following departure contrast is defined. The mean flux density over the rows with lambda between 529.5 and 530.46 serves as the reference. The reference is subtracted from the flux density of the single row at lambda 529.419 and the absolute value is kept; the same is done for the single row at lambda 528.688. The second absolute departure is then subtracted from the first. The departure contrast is -1.8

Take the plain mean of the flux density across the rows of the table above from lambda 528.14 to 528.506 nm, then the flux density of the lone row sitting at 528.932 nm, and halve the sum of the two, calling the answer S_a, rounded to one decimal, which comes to 16.8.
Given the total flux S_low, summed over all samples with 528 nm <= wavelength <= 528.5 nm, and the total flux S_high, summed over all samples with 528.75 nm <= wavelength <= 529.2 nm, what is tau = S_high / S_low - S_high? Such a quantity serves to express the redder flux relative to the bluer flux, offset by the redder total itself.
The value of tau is -61.5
